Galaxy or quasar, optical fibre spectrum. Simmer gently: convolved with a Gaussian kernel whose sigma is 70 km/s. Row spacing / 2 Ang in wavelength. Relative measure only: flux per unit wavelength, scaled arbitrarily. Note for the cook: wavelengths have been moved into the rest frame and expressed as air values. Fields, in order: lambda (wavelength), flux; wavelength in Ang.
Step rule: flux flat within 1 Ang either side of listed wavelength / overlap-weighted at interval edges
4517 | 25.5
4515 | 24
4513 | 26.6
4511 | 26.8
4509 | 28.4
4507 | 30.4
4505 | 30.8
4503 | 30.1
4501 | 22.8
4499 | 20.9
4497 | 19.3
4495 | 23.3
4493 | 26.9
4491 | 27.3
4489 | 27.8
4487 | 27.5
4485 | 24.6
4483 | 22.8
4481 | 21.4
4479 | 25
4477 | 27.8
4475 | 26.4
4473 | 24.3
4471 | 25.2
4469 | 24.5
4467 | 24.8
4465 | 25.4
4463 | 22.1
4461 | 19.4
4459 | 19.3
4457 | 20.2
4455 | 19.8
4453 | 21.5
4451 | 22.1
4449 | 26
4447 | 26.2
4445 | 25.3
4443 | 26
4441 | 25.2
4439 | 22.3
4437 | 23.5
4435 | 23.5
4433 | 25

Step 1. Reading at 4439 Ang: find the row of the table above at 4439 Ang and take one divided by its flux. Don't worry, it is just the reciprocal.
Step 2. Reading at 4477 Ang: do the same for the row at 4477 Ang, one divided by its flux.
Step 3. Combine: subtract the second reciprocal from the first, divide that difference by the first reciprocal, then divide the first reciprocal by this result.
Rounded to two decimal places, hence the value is 0.23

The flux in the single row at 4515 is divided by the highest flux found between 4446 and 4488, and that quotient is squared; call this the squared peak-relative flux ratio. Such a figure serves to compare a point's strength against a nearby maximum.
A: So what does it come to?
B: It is 0.75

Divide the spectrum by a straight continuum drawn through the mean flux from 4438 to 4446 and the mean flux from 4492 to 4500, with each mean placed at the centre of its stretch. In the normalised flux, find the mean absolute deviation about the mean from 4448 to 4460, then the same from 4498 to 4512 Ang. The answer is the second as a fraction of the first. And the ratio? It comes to 2.2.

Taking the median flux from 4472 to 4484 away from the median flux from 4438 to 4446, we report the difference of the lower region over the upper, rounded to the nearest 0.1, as 0.6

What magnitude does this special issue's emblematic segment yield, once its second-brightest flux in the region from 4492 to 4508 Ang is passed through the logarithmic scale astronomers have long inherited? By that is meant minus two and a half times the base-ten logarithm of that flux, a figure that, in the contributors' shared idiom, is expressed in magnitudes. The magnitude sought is -3.71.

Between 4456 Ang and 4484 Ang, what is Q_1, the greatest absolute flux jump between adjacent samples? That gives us 3.6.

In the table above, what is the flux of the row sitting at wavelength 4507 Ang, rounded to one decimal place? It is 30.4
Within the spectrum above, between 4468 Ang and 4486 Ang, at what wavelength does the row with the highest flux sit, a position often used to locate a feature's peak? 4477 Ang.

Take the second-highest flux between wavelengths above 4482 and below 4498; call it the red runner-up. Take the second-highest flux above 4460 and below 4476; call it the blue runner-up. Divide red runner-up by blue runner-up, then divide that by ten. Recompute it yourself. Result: 0.108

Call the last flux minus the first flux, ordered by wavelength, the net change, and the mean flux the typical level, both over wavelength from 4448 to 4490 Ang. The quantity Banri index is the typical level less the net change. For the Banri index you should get 21.9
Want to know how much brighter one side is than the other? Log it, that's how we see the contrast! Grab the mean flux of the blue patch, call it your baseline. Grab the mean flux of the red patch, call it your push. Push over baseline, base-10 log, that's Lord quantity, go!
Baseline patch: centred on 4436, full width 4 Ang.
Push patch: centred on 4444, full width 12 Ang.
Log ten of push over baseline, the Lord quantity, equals 0.030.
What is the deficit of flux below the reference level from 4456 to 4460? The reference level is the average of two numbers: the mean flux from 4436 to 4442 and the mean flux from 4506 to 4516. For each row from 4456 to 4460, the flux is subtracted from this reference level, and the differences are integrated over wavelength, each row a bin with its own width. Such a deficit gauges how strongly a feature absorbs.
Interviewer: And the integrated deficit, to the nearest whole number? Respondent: 23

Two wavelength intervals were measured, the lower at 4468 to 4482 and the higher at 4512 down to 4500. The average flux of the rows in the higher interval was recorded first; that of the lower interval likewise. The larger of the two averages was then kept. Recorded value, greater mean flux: 28.2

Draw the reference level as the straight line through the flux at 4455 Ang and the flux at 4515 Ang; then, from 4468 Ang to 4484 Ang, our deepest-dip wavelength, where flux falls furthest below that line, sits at 4481 Ang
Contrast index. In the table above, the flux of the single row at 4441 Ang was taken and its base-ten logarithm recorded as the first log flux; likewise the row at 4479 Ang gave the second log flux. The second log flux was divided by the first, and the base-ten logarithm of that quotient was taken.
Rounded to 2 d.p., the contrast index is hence 0.00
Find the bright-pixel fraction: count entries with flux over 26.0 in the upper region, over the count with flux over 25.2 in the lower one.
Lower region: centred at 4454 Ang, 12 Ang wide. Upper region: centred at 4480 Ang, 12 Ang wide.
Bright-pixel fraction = 2.0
